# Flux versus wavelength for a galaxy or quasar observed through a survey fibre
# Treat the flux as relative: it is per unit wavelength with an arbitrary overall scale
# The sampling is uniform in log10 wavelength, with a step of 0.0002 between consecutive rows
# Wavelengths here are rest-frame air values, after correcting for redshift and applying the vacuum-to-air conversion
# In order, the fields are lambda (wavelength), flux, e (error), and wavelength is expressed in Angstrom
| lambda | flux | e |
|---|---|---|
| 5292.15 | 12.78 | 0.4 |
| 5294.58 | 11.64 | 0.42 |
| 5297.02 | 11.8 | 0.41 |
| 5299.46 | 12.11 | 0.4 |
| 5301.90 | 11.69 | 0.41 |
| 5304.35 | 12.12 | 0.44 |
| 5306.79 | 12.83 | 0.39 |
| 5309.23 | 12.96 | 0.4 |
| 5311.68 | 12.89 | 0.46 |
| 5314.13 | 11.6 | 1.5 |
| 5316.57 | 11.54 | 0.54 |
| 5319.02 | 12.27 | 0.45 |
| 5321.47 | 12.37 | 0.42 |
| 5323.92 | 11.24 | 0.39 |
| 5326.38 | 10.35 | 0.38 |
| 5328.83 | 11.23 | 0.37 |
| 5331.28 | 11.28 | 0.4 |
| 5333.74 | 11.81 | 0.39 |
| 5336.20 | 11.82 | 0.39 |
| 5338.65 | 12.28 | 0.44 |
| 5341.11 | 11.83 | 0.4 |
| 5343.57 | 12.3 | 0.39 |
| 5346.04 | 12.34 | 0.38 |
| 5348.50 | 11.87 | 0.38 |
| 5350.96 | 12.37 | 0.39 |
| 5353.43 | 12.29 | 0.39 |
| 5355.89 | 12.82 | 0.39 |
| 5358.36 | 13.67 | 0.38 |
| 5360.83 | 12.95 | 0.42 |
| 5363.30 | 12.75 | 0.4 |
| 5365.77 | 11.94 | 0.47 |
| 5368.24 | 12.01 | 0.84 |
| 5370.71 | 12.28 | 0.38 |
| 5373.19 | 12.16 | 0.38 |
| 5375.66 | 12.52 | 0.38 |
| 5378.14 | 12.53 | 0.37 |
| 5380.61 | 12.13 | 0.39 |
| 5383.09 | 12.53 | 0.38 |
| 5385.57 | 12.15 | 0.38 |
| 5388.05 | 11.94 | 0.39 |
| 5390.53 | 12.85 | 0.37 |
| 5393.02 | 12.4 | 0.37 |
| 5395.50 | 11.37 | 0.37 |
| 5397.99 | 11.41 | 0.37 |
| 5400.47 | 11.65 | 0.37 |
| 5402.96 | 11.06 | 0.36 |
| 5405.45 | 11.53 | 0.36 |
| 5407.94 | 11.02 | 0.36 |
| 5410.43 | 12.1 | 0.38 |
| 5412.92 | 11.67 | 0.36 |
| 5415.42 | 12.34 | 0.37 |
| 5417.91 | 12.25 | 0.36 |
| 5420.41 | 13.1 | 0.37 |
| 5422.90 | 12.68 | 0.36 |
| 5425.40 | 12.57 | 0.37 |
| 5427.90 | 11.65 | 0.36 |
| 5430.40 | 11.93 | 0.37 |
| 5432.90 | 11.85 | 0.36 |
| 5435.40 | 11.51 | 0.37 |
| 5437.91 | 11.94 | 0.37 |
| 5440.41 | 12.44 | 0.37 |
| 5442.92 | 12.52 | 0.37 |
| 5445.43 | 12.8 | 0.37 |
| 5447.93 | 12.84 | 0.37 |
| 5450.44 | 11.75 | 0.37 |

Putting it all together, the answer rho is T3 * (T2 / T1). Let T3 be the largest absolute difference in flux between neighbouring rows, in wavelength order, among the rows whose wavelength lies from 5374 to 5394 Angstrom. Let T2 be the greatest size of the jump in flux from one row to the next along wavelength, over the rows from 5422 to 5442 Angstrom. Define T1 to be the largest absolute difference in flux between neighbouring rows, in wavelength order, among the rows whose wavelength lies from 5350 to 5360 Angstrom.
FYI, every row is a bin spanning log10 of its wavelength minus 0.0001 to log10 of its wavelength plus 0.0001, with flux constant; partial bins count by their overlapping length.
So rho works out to 0.98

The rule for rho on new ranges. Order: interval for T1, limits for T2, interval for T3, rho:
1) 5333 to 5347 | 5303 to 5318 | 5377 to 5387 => 1.10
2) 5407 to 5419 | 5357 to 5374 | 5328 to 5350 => 0.40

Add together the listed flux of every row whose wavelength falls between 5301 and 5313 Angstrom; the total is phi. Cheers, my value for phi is 62.5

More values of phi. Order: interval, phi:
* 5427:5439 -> 58.9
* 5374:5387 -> 61.9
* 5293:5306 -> 59.4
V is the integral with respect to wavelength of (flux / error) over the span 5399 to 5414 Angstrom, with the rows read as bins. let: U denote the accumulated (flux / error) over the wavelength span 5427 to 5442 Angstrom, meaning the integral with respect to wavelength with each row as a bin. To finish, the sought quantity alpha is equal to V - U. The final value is -14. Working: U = 487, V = 473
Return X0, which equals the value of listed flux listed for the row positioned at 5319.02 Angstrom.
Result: 12.27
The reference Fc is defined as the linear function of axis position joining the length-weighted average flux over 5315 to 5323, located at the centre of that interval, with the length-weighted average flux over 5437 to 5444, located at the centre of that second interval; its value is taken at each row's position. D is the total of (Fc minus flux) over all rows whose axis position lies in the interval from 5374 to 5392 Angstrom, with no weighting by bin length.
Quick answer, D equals -1.4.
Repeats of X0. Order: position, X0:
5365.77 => 11.94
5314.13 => 11.6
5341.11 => 11.83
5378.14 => 12.53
